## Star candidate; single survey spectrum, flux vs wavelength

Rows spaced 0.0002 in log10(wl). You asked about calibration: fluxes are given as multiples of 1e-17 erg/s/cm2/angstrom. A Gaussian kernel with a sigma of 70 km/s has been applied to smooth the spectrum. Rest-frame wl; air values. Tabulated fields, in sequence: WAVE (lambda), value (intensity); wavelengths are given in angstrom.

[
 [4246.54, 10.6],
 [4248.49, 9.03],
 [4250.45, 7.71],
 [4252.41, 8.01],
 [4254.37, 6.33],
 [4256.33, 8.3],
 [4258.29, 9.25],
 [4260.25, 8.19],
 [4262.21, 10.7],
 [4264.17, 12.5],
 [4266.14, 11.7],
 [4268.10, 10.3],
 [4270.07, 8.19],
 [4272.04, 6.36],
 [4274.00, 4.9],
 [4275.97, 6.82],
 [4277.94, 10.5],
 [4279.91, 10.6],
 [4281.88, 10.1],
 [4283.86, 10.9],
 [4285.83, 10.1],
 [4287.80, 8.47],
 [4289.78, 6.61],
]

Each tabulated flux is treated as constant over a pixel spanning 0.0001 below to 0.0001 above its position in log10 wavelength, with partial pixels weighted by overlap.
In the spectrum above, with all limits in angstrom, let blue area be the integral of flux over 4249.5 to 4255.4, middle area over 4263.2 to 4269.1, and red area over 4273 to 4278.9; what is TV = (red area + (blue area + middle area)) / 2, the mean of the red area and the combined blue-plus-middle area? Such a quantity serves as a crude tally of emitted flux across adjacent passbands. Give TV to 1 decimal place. 77.4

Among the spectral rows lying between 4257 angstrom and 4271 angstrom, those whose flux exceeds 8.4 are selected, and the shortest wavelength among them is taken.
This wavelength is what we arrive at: 4258.29 angstrom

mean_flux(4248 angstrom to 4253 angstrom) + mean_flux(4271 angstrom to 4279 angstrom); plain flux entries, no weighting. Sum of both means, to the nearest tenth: 15.4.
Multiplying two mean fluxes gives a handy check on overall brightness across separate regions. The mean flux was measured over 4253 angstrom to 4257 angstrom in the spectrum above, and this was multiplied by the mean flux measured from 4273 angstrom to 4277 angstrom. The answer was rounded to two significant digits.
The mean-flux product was 43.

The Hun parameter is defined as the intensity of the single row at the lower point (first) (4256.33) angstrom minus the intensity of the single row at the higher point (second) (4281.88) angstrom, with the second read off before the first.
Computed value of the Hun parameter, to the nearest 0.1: -1.8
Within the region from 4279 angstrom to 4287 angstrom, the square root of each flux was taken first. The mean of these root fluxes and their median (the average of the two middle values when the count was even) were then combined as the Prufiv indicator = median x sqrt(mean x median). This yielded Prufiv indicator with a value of 10.4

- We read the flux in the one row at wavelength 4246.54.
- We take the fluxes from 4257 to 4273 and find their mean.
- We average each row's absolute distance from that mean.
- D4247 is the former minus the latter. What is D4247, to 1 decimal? 8.9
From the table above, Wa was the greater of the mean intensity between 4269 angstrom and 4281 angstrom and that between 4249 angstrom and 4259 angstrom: 7.9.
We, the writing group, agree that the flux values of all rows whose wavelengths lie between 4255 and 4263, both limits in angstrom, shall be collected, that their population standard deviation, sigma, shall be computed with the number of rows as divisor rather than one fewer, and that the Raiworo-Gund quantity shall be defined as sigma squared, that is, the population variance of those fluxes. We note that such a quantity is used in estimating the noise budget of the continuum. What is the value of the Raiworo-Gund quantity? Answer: 1.0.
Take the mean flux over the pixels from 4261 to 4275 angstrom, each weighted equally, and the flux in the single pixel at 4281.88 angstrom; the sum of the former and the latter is 19.3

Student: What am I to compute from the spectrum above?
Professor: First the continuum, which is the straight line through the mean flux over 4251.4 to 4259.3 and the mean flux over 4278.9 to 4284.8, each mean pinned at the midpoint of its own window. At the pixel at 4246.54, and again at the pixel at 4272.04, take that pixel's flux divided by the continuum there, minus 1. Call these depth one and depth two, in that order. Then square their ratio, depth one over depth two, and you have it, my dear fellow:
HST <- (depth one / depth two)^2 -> 2.1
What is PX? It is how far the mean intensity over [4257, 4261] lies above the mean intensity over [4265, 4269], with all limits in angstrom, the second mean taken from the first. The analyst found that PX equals -2.3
